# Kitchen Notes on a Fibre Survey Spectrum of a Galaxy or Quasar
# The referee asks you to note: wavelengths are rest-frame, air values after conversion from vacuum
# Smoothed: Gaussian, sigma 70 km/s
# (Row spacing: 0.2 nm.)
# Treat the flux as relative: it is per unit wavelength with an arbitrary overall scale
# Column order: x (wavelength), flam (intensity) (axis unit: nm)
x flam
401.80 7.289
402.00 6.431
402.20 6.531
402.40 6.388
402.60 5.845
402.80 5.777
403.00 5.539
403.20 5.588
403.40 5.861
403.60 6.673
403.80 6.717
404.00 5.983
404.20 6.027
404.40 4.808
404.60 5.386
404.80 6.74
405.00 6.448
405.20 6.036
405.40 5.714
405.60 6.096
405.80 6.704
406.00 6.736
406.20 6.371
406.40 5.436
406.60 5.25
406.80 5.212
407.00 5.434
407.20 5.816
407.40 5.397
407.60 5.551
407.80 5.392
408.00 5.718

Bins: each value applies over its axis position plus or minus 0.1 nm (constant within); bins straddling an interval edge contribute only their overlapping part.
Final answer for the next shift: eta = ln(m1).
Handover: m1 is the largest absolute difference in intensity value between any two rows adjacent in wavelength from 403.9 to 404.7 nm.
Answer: 0.2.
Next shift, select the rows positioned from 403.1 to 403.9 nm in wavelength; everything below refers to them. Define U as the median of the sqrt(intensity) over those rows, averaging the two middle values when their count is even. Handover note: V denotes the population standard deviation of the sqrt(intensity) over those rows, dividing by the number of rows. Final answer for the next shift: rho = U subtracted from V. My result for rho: -2.40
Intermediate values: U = 2.50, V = 0.10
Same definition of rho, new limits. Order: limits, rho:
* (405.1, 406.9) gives -2.34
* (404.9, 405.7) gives -2.41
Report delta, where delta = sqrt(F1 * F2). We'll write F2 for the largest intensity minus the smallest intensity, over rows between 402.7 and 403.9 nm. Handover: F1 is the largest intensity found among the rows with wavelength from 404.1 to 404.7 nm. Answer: 2.7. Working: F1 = 6.027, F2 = 1.18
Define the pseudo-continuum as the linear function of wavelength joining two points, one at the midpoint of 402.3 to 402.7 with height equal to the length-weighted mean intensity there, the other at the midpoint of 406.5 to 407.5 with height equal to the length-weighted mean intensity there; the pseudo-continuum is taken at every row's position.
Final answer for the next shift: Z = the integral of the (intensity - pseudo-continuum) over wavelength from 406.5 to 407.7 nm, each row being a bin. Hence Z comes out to 0.04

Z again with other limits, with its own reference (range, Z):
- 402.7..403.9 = 0.04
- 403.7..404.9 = 0.13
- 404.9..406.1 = 0.76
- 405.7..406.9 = 0.51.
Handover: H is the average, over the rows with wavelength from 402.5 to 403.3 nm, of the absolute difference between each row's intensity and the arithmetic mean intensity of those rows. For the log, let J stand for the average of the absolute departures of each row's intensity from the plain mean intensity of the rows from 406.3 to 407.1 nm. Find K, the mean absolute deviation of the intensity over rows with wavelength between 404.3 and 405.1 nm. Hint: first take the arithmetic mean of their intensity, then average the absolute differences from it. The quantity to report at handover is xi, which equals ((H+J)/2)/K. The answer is 0.2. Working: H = 0.12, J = 0.10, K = 0.75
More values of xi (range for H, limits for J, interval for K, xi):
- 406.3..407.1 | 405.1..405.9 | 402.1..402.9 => 0.6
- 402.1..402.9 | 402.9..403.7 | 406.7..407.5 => 2.0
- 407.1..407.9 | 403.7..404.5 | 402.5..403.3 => 2.8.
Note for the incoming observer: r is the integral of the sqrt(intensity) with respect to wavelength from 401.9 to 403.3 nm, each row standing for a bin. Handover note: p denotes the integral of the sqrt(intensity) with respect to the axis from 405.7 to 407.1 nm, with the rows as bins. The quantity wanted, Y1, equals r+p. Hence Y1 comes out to 6.82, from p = 3.39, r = 3.43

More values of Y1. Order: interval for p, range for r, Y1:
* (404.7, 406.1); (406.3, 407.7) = 6.79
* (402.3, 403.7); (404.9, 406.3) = 6.93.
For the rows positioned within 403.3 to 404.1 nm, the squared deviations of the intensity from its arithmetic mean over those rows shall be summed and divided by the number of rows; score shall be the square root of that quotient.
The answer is 0.39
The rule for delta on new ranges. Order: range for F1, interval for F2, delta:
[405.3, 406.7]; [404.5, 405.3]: 3.0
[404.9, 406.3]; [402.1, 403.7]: 2.8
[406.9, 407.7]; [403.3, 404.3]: 2.2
